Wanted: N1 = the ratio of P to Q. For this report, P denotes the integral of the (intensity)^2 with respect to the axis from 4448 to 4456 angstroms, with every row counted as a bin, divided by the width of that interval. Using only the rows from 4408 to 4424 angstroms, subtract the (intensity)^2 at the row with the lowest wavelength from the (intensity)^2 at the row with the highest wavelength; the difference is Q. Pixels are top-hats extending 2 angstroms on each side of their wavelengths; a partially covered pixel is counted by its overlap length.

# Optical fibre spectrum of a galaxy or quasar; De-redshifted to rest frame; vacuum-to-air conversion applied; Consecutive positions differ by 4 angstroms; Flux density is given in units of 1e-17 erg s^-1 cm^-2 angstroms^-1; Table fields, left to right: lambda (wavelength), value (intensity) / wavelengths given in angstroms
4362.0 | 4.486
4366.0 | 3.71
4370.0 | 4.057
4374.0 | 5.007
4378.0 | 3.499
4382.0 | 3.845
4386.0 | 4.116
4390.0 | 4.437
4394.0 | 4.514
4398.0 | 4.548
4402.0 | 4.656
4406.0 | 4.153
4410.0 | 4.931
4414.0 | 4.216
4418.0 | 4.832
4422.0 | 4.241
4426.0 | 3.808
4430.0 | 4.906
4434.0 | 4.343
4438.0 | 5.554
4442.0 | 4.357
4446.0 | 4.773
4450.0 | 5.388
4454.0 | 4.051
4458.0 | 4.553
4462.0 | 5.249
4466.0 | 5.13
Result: -3.6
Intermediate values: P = 23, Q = -6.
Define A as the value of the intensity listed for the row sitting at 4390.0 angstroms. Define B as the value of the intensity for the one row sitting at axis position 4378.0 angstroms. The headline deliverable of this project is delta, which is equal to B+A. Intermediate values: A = 4.437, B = 3.499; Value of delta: 7.9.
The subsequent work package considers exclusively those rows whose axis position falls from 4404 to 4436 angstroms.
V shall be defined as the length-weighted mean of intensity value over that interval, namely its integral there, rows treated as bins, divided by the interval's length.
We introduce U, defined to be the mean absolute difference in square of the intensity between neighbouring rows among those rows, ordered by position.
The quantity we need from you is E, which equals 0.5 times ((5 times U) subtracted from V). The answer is -13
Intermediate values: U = 6.1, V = 4.43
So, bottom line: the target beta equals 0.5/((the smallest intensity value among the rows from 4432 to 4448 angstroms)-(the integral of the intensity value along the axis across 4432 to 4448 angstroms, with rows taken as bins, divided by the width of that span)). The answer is -1.2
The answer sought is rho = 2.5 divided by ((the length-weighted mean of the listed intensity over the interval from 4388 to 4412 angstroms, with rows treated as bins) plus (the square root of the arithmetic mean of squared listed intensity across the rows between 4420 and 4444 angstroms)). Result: 0.274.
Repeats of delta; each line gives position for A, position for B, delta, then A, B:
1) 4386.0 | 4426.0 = 7.9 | 4.116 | 3.808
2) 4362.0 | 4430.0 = 9.4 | 4.486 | 4.906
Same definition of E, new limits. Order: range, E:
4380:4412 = -4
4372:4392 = -11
